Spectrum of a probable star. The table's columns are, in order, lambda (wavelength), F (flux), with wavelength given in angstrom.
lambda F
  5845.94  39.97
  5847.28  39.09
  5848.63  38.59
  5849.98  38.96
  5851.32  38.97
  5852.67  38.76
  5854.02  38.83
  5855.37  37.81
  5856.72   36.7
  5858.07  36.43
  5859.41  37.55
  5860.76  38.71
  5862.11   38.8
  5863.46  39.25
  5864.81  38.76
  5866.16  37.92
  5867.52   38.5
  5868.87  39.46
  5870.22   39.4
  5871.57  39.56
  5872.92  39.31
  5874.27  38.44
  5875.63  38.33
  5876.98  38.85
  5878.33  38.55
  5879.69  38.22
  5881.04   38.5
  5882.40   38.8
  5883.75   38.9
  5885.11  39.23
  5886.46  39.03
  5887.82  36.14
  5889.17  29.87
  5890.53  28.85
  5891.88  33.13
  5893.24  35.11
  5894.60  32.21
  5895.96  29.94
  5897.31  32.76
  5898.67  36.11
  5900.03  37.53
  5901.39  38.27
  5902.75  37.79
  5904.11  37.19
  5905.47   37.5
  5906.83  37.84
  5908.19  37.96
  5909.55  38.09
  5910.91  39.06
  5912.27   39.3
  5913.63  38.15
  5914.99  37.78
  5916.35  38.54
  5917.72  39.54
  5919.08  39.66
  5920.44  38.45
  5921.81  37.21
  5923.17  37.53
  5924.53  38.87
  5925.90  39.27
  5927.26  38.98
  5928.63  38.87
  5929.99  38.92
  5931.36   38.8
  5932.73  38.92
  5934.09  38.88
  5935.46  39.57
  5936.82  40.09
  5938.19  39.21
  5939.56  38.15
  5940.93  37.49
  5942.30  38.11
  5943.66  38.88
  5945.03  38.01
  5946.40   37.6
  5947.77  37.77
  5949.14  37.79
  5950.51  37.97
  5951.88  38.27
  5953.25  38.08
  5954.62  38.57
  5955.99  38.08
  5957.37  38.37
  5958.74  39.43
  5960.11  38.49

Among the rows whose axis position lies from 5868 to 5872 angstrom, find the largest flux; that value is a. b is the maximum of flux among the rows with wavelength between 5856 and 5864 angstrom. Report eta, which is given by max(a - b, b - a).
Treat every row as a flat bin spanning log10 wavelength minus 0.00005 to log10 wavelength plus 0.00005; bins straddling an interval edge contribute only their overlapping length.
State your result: 0.3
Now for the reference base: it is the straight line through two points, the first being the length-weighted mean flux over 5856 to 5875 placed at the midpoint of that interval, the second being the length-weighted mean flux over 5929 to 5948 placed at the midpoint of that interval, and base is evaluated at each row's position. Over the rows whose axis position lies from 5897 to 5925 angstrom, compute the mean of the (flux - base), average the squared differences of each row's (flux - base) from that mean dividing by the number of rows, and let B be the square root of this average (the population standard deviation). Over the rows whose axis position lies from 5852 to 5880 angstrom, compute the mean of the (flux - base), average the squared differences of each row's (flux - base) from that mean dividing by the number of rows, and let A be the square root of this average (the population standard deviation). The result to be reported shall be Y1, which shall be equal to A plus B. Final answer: 2.21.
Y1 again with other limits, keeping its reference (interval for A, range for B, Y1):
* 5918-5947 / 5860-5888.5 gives 1.47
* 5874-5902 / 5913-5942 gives 4.13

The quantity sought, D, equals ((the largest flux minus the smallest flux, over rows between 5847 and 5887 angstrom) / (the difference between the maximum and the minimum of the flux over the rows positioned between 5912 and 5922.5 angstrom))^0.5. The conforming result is 1.13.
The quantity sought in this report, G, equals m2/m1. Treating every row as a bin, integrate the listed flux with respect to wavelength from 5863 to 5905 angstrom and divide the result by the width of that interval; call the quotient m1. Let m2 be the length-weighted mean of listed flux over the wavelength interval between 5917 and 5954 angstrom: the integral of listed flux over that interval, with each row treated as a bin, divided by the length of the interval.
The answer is 1.05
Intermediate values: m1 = 36.9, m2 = 38.5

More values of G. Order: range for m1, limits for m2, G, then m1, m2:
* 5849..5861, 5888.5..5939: 0.98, 38.1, 37.2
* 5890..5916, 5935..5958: 1.06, 36.1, 38.3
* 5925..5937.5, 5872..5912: 0.94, 39.1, 36.6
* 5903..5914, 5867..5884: 1.02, 38.1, 38.8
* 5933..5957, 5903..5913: 0.99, 38.4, 38.1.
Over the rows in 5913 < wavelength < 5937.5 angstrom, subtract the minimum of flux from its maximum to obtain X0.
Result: 2.9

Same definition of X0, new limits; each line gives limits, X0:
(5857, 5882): 3.1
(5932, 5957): 2.6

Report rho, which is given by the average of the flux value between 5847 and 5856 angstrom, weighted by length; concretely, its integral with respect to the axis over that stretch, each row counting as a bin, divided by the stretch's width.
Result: 38.7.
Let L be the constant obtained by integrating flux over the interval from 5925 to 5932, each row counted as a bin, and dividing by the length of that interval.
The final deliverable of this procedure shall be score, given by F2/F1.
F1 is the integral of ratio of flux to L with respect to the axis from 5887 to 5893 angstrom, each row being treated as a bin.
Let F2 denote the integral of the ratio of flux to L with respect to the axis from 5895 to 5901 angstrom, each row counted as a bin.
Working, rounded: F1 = 4.99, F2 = 5.3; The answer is 1.06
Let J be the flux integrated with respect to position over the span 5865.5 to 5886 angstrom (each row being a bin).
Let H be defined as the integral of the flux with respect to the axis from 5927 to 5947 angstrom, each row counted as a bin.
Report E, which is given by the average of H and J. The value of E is 785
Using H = 774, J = 795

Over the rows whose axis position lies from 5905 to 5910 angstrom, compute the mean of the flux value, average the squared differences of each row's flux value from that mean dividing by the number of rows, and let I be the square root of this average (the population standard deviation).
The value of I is 0.22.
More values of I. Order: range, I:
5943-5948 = 0.49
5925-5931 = 0.16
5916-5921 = 0.56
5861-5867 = 0.48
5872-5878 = 0.39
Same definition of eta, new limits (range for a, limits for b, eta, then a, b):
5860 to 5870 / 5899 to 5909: 1.2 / 39.46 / 38.27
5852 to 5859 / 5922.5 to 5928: 0.4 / 38.83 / 39.27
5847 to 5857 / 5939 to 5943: 0.9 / 39.09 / 38.15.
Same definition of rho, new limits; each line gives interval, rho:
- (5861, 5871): 38.9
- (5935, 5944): 38.8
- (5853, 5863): 37.9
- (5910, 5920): 38.9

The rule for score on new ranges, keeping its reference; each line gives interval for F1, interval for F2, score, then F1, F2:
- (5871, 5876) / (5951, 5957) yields 1.18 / 5.00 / 5.9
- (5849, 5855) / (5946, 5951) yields 0.81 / 5.98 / 4.9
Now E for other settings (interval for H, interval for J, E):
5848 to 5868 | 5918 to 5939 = 791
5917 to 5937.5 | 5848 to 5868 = 782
